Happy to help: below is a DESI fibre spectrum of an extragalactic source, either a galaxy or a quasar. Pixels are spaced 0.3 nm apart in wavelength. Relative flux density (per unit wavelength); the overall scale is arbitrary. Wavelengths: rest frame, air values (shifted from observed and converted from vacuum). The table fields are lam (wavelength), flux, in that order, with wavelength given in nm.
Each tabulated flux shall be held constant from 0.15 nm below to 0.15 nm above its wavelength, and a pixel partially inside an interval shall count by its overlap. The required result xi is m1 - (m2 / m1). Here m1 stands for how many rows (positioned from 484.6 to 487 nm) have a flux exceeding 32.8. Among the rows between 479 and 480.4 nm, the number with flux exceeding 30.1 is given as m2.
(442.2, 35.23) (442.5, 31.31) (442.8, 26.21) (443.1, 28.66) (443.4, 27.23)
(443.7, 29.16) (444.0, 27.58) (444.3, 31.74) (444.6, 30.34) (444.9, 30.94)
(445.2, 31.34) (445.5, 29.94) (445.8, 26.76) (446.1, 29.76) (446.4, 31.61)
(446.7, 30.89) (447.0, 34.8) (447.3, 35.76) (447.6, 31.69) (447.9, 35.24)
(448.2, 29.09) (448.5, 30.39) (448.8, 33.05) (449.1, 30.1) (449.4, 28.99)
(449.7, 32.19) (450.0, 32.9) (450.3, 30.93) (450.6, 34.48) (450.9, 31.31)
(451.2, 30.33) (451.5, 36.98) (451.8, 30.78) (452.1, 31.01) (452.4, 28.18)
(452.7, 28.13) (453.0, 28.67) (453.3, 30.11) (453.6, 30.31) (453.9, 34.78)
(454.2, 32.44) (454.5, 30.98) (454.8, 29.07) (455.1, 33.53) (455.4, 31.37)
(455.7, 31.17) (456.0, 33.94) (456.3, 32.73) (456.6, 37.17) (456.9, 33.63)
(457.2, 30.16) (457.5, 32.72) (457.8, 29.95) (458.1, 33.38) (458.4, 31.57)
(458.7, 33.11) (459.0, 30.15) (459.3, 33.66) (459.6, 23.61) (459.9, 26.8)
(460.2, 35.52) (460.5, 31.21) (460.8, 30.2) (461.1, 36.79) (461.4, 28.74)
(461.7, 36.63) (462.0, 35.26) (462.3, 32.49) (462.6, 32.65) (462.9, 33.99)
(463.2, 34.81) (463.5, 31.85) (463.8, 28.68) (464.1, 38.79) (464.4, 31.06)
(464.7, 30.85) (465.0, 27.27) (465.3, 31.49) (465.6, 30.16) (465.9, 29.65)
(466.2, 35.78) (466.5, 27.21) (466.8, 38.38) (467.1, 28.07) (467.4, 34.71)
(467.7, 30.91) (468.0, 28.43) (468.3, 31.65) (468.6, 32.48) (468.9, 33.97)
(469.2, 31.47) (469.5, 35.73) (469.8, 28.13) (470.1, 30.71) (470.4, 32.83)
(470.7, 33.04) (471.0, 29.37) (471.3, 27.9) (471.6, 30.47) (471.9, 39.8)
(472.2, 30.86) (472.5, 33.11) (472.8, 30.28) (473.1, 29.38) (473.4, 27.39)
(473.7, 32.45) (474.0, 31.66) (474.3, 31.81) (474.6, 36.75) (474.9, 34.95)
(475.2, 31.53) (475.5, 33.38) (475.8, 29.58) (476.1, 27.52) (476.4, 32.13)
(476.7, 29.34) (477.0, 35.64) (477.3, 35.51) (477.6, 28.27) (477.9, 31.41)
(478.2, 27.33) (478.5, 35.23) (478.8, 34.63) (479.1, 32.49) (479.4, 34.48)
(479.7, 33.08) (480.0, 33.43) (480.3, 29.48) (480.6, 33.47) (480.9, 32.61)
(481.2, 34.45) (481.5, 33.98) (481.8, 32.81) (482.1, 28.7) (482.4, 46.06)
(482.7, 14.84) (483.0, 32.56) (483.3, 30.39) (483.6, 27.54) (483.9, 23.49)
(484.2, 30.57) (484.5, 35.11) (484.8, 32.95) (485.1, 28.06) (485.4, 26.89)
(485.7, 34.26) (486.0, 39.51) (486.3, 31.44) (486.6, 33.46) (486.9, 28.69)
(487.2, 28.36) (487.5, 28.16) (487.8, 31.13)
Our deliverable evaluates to 3.0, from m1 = 4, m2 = 4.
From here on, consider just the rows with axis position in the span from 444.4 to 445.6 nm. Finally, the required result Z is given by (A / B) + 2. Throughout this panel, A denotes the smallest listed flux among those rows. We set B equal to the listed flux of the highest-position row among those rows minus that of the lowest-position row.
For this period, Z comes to -73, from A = 29.94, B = 0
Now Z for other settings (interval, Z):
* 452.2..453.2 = 59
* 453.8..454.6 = -6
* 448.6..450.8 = 22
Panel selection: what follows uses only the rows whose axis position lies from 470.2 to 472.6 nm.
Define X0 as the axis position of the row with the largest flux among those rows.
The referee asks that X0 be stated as 471.9 nm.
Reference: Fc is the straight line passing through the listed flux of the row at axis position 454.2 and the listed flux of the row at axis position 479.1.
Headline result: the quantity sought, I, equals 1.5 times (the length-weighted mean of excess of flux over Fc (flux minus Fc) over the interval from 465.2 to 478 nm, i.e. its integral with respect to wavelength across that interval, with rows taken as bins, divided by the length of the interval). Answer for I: -1.1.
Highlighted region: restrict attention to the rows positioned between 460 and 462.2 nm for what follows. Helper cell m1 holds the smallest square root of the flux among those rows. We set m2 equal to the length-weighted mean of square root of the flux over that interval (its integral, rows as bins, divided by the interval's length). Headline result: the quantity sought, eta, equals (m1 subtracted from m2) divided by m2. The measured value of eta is 0.070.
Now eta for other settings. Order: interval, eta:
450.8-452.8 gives 0.047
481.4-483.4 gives 0.304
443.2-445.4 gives 0.043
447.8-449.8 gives 0.035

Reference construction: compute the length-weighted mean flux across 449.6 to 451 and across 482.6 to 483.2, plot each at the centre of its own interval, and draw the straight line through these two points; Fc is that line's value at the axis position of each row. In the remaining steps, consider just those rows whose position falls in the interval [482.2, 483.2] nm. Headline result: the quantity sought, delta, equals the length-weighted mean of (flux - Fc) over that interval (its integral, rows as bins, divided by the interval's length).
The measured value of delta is 6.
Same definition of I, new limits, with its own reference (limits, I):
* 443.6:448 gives -1.9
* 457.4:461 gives -2.1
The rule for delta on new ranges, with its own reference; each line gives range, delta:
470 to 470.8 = 4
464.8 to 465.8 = 1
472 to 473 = 4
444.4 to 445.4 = -3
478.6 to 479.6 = 8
